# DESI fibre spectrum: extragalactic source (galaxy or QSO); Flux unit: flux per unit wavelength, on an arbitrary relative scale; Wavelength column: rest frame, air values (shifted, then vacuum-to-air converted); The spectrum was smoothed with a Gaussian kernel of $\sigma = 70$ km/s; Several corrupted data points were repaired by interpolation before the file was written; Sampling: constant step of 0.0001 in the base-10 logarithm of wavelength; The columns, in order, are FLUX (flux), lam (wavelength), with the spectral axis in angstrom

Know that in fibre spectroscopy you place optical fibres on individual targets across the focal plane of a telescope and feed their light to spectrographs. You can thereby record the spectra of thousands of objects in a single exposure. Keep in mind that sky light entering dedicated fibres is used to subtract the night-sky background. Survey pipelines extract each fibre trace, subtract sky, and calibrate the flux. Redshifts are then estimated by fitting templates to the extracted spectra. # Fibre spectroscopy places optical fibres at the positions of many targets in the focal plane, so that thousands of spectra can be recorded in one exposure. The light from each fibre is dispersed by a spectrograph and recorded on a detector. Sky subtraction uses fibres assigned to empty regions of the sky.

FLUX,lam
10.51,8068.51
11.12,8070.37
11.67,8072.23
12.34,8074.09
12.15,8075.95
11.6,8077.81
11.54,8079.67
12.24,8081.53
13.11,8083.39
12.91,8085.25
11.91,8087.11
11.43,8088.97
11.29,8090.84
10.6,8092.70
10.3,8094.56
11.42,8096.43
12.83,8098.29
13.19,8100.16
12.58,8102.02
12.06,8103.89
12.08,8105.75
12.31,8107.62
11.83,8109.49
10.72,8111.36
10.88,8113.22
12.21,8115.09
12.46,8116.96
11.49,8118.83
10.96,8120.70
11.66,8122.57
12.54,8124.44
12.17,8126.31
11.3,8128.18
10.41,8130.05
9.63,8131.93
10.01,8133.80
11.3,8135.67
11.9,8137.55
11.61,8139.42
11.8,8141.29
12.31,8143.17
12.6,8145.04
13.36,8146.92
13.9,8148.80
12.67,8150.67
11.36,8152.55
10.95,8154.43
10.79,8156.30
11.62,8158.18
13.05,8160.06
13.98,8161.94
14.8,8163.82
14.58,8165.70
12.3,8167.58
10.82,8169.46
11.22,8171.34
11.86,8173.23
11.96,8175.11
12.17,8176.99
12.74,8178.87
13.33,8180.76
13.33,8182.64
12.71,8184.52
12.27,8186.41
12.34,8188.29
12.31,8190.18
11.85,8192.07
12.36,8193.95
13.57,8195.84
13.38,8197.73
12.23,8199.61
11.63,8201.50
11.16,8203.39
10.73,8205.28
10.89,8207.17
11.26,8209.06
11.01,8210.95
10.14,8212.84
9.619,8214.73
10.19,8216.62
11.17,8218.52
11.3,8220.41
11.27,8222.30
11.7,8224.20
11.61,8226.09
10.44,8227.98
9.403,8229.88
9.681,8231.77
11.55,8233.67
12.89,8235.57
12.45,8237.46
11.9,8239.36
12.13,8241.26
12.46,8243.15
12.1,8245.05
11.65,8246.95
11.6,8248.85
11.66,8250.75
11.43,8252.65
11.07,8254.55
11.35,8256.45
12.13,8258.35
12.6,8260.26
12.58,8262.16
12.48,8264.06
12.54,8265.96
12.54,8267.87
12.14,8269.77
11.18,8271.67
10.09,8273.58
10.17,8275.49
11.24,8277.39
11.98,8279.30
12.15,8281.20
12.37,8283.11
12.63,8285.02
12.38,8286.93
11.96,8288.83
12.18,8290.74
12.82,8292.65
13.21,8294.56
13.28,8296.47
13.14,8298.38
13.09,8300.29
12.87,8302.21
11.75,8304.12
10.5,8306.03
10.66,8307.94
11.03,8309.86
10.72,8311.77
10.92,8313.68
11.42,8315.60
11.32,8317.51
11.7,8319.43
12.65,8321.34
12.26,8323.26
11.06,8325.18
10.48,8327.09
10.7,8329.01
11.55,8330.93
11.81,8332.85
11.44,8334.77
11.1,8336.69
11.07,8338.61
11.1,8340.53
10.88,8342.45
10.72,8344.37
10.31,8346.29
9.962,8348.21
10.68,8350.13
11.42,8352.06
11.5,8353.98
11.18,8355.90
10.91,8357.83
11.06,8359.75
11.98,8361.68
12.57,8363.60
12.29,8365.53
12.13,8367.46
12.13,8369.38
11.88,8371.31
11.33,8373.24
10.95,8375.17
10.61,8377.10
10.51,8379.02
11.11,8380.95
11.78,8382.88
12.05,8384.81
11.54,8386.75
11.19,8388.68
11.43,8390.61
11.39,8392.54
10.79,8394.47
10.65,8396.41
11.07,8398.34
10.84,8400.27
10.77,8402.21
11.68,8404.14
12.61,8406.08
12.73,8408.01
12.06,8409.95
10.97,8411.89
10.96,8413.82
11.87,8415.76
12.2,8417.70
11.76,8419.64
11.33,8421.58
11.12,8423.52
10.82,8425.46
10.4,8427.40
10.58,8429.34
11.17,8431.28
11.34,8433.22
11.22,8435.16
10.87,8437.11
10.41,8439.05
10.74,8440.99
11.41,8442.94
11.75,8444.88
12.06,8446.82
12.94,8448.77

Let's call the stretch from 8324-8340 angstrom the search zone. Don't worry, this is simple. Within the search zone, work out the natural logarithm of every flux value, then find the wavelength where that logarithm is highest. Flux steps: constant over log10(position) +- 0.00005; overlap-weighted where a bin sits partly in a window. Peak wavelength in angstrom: 8332.85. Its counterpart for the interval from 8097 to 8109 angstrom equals 8100.16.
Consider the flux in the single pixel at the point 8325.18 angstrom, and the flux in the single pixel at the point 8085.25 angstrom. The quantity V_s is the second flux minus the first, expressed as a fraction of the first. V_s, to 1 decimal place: 0.2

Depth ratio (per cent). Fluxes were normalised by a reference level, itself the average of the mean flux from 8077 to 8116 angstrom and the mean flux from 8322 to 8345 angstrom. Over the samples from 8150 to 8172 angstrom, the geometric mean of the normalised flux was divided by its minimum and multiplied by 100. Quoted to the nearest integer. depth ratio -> 114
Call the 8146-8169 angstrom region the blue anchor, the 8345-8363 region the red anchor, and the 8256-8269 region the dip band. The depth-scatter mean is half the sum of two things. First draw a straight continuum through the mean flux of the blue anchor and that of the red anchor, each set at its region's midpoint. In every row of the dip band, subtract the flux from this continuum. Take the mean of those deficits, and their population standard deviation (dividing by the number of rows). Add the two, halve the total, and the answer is 0.0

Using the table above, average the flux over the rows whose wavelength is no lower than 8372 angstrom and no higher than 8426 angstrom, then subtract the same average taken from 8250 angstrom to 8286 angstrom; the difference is -0.4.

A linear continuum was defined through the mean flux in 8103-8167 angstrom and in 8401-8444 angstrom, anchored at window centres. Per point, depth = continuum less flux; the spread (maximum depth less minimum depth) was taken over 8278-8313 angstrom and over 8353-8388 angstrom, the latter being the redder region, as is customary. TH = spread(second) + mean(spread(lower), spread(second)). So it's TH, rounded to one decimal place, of 4.4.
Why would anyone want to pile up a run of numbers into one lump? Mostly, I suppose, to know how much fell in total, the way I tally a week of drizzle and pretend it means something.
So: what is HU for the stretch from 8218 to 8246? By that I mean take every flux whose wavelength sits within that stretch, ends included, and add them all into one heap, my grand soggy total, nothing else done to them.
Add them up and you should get 172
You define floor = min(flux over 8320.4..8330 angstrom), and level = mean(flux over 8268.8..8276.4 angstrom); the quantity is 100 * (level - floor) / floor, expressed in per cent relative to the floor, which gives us 4.0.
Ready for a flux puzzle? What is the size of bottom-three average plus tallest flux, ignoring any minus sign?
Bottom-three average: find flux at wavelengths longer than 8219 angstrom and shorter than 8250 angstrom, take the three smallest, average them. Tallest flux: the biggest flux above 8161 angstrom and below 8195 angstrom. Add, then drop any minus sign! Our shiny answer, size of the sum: 24.6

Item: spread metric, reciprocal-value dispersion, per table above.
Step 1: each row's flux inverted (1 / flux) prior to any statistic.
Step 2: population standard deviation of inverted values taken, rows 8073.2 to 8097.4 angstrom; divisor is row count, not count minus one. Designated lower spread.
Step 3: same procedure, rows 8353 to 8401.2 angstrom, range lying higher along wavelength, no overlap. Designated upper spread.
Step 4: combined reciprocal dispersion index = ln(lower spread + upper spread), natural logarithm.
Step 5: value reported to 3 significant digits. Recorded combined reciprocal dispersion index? -4.60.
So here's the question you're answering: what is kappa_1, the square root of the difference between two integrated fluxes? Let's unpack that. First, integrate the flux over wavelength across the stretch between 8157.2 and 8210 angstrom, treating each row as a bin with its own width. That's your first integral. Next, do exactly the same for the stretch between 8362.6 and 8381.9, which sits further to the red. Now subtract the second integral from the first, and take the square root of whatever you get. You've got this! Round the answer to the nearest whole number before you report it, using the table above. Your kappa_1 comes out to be 21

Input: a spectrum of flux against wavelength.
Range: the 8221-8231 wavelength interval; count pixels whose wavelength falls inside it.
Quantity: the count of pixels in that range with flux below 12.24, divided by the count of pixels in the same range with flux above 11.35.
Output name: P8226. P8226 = 2.5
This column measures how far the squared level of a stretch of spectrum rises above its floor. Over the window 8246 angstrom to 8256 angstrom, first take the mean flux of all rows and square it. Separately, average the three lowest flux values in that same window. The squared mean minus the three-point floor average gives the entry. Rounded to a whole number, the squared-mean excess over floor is 120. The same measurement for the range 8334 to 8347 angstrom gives 109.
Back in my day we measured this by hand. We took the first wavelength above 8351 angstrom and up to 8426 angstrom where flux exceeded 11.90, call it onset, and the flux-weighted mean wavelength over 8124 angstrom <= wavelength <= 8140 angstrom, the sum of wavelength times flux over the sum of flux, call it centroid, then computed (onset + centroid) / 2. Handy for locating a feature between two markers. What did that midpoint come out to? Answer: 8246.8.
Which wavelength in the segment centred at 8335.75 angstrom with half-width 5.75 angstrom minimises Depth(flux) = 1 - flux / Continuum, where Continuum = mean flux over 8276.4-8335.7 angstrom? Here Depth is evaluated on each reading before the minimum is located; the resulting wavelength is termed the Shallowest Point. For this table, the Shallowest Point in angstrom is 8332.85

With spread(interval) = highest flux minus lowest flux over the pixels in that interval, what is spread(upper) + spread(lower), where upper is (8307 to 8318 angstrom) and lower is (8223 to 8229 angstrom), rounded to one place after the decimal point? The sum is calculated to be 2.0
